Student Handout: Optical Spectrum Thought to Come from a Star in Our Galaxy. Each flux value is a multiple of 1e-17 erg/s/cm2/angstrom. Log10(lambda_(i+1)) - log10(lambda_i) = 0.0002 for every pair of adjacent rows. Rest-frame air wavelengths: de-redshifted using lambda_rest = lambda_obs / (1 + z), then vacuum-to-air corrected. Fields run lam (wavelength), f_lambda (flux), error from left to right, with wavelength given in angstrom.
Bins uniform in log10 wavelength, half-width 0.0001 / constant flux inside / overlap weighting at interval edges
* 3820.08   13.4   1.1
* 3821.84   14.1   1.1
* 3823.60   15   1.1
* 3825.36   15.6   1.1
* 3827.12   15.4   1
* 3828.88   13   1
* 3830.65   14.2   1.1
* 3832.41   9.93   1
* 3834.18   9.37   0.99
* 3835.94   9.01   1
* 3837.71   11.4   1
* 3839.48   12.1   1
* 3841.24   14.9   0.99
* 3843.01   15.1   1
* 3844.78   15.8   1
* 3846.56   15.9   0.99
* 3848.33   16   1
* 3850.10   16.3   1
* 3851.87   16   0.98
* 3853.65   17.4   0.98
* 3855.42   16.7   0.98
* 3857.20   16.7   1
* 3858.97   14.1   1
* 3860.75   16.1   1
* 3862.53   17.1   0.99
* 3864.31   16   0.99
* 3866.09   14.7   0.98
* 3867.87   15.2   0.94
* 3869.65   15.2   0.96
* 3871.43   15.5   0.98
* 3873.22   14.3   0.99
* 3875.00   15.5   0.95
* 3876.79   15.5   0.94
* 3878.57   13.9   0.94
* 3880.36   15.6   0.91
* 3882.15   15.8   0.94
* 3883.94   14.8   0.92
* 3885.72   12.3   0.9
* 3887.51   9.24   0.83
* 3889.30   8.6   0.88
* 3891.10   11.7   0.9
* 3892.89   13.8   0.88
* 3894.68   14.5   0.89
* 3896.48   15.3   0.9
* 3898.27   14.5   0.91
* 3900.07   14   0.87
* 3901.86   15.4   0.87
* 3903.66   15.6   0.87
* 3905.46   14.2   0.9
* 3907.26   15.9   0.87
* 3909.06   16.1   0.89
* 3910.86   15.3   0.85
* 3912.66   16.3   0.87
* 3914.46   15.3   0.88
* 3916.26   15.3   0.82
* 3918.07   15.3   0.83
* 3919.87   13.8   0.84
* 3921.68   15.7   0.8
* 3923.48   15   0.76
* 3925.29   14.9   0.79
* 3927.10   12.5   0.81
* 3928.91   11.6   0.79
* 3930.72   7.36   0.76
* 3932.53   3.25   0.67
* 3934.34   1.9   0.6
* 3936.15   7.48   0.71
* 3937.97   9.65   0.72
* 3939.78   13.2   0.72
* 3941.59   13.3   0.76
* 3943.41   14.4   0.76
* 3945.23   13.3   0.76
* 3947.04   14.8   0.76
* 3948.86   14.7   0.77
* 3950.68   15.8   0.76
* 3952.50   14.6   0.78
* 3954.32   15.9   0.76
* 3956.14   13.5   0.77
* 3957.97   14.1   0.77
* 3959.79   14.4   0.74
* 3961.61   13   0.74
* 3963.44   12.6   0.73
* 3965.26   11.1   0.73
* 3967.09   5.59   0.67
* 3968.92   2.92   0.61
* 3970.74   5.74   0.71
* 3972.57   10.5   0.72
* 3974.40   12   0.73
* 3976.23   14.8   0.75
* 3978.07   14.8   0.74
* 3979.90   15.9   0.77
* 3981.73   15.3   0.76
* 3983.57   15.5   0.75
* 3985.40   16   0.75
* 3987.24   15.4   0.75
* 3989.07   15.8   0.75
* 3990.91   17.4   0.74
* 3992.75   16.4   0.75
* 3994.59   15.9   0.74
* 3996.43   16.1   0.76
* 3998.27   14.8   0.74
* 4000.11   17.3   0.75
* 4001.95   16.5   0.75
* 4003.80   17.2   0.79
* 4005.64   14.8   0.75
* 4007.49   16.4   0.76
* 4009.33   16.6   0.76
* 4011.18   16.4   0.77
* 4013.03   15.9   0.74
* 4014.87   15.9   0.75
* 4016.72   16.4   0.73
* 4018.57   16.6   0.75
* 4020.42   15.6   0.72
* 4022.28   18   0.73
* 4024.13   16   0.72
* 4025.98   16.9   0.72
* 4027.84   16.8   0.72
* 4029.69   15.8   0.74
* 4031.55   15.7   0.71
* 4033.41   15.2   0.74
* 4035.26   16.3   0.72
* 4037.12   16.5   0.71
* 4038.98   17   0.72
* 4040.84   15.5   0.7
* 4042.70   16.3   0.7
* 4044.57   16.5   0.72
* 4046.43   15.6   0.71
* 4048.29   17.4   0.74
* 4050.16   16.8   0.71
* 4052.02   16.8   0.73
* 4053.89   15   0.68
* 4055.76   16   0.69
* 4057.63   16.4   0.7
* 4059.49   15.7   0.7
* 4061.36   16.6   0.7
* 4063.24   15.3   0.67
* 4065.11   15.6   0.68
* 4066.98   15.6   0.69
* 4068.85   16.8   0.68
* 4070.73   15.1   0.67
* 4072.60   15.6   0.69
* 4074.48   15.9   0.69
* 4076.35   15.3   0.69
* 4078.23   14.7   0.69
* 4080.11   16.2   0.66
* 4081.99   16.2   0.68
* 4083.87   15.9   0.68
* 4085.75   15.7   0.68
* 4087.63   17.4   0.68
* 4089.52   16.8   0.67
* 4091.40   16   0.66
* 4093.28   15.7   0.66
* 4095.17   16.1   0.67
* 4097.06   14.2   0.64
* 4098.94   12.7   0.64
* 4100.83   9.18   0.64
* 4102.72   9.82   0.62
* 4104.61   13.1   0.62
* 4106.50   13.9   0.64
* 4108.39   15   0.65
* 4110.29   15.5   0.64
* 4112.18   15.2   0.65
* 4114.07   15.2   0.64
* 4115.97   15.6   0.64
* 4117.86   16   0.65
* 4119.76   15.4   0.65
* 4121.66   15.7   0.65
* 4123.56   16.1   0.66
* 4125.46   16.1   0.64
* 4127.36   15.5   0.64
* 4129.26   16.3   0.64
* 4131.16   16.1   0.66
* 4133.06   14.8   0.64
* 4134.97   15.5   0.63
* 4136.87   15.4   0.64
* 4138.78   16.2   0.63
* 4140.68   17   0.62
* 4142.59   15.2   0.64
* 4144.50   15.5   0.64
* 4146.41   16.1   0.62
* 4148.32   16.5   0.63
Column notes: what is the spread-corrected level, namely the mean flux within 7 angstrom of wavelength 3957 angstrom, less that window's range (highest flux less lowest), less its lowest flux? -1.7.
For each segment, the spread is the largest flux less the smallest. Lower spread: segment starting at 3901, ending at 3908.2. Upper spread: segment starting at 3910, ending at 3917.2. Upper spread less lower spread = -0.7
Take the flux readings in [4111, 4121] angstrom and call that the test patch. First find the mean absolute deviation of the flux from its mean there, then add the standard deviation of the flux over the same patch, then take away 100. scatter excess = -99.4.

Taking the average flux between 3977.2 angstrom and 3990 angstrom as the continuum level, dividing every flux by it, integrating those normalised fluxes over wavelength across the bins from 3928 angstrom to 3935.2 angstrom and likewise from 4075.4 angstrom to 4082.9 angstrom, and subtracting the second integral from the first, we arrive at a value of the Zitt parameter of -4.7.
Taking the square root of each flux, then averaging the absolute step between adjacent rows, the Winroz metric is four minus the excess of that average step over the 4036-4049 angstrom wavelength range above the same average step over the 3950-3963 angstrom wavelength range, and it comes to 4.0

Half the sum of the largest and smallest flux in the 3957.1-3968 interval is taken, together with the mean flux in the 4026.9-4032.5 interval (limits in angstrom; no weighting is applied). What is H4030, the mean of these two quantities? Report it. 13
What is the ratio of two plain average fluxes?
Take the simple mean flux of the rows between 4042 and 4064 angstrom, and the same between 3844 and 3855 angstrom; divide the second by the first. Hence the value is 1.00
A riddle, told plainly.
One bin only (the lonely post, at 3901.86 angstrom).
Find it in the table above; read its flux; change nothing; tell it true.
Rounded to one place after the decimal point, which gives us 15.4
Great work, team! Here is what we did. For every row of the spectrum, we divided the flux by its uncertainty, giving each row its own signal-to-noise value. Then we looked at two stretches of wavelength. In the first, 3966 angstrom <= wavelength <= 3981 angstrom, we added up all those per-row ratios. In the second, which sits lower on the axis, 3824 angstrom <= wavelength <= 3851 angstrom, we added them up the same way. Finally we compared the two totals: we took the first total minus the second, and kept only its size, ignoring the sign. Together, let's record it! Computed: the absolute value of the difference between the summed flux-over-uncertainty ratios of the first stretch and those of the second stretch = 89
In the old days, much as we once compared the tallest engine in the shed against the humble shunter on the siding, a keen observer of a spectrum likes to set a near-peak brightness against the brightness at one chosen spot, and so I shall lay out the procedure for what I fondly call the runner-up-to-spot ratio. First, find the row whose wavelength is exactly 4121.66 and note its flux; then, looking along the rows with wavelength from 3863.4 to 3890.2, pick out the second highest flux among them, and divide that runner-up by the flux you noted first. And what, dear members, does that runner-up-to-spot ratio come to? 1.01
